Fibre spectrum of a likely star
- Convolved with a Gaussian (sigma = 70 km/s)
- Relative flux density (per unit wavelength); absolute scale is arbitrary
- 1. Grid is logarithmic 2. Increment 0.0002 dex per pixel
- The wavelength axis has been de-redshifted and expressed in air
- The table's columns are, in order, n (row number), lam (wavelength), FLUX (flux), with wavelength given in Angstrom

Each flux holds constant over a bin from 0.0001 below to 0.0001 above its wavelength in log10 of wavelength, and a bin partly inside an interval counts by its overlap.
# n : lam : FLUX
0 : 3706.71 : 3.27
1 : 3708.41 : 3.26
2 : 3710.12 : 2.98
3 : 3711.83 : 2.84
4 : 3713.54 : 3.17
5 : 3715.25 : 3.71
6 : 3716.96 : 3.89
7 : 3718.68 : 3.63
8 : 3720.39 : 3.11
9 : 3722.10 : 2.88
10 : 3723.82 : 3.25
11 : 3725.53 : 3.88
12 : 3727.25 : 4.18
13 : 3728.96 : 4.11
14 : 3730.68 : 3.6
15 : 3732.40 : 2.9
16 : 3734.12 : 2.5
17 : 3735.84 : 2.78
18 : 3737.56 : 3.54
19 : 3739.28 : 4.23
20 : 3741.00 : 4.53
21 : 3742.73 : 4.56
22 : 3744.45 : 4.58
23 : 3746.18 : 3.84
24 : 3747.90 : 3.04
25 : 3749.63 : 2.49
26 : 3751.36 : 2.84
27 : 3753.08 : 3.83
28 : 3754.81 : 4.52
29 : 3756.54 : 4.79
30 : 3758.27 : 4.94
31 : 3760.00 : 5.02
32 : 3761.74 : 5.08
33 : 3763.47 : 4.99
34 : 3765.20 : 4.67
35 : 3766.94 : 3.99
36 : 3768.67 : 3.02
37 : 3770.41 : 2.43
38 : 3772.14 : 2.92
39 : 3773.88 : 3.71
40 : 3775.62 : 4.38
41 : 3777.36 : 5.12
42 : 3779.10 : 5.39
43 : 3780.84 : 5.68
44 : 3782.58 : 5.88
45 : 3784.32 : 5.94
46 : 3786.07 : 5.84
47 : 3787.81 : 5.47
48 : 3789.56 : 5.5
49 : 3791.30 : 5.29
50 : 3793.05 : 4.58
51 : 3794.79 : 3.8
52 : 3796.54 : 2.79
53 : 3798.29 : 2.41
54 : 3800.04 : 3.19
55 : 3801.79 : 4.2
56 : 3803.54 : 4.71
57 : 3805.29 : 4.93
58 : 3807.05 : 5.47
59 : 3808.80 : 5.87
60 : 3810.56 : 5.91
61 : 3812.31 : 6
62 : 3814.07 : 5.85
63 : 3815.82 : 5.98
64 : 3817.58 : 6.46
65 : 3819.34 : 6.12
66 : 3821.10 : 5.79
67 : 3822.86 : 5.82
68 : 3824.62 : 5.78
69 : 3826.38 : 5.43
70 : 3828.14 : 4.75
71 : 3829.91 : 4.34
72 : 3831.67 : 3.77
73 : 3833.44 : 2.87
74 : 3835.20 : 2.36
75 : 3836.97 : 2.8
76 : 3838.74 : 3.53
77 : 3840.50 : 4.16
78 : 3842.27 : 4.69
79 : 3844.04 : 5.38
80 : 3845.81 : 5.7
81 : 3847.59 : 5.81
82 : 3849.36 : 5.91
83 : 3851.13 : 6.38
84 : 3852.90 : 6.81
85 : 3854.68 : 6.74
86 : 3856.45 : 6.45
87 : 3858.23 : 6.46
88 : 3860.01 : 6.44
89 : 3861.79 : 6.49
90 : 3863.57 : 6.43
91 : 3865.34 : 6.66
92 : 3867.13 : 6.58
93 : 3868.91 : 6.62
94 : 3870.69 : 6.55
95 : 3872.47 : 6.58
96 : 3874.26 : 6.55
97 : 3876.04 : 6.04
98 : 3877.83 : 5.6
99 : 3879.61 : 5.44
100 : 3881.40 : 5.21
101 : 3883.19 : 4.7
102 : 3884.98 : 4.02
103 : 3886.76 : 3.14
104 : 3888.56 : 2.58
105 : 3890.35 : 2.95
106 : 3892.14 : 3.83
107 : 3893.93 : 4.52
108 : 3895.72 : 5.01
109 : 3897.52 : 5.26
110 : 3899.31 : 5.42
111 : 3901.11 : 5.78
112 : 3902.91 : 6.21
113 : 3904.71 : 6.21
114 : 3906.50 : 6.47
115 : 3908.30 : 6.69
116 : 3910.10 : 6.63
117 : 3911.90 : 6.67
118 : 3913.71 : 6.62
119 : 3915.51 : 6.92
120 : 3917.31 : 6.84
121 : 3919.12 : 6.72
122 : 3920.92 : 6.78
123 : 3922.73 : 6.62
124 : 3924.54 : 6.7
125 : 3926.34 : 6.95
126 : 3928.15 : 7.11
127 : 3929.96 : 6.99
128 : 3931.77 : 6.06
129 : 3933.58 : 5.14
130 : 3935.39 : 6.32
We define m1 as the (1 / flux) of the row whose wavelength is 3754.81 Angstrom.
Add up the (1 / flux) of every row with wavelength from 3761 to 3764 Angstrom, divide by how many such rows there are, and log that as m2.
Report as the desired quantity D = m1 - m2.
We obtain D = 0.02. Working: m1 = 0.22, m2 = 0.20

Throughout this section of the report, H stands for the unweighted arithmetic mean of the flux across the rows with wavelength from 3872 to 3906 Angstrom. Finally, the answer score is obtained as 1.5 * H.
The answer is 8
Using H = 5.0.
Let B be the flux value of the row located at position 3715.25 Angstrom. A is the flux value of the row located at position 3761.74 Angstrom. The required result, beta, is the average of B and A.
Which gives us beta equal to 4.4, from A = 5.08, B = 3.71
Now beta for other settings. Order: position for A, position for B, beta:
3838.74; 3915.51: 5.2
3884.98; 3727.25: 4.1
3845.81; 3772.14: 4.3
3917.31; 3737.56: 5.2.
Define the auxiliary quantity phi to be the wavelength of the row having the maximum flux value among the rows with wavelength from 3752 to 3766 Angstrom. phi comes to 3761.74 Angstrom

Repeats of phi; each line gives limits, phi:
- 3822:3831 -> 3822.86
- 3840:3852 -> 3851.13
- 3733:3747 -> 3744.45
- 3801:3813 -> 3812.31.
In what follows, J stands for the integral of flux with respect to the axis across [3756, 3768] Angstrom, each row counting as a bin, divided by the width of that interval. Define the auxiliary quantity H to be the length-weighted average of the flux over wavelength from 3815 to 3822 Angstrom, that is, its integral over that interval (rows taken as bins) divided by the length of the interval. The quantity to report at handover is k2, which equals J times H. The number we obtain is 29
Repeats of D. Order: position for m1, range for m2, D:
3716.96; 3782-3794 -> 0.07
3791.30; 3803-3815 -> 0.01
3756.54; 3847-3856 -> 0.05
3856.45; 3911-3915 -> 0.00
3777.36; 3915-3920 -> 0.05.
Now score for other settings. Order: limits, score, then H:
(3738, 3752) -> 6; 3.8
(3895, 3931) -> 10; 6.4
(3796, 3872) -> 8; 5.3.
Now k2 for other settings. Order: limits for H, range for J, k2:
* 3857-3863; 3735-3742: 24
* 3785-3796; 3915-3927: 34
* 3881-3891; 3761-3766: 18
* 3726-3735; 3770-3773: 9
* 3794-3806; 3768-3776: 12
